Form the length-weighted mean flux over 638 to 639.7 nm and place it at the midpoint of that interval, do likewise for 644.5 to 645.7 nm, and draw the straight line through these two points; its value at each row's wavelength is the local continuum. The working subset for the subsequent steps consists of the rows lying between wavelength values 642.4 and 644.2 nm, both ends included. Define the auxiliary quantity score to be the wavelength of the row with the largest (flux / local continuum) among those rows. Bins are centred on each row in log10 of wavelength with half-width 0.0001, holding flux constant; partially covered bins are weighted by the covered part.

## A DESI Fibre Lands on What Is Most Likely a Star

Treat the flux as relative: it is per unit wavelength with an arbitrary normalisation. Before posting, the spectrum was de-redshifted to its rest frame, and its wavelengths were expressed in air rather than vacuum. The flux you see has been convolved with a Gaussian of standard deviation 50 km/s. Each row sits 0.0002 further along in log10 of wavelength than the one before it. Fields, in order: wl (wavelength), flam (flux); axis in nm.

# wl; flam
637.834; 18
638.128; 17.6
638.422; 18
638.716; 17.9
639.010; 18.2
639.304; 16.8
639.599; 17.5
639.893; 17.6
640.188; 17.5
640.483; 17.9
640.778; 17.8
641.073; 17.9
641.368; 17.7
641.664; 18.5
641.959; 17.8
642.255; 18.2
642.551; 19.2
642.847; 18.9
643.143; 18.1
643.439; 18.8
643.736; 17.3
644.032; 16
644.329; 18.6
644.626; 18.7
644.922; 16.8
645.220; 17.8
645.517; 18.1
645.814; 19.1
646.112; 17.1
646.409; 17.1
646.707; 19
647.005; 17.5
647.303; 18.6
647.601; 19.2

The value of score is 642.551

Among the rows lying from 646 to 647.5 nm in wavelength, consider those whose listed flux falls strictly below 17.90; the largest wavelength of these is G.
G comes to 647.005 nm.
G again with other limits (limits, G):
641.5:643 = 641.959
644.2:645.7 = 645.220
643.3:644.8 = 644.032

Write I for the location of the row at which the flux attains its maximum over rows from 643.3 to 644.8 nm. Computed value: 643.439 nm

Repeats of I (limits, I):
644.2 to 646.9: 645.814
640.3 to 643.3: 642.551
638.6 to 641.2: 639.010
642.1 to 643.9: 642.551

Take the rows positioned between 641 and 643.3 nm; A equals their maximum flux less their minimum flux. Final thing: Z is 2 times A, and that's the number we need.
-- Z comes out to 3.0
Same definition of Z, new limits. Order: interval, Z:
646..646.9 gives 3.8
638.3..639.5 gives 2.8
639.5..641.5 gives 0.8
